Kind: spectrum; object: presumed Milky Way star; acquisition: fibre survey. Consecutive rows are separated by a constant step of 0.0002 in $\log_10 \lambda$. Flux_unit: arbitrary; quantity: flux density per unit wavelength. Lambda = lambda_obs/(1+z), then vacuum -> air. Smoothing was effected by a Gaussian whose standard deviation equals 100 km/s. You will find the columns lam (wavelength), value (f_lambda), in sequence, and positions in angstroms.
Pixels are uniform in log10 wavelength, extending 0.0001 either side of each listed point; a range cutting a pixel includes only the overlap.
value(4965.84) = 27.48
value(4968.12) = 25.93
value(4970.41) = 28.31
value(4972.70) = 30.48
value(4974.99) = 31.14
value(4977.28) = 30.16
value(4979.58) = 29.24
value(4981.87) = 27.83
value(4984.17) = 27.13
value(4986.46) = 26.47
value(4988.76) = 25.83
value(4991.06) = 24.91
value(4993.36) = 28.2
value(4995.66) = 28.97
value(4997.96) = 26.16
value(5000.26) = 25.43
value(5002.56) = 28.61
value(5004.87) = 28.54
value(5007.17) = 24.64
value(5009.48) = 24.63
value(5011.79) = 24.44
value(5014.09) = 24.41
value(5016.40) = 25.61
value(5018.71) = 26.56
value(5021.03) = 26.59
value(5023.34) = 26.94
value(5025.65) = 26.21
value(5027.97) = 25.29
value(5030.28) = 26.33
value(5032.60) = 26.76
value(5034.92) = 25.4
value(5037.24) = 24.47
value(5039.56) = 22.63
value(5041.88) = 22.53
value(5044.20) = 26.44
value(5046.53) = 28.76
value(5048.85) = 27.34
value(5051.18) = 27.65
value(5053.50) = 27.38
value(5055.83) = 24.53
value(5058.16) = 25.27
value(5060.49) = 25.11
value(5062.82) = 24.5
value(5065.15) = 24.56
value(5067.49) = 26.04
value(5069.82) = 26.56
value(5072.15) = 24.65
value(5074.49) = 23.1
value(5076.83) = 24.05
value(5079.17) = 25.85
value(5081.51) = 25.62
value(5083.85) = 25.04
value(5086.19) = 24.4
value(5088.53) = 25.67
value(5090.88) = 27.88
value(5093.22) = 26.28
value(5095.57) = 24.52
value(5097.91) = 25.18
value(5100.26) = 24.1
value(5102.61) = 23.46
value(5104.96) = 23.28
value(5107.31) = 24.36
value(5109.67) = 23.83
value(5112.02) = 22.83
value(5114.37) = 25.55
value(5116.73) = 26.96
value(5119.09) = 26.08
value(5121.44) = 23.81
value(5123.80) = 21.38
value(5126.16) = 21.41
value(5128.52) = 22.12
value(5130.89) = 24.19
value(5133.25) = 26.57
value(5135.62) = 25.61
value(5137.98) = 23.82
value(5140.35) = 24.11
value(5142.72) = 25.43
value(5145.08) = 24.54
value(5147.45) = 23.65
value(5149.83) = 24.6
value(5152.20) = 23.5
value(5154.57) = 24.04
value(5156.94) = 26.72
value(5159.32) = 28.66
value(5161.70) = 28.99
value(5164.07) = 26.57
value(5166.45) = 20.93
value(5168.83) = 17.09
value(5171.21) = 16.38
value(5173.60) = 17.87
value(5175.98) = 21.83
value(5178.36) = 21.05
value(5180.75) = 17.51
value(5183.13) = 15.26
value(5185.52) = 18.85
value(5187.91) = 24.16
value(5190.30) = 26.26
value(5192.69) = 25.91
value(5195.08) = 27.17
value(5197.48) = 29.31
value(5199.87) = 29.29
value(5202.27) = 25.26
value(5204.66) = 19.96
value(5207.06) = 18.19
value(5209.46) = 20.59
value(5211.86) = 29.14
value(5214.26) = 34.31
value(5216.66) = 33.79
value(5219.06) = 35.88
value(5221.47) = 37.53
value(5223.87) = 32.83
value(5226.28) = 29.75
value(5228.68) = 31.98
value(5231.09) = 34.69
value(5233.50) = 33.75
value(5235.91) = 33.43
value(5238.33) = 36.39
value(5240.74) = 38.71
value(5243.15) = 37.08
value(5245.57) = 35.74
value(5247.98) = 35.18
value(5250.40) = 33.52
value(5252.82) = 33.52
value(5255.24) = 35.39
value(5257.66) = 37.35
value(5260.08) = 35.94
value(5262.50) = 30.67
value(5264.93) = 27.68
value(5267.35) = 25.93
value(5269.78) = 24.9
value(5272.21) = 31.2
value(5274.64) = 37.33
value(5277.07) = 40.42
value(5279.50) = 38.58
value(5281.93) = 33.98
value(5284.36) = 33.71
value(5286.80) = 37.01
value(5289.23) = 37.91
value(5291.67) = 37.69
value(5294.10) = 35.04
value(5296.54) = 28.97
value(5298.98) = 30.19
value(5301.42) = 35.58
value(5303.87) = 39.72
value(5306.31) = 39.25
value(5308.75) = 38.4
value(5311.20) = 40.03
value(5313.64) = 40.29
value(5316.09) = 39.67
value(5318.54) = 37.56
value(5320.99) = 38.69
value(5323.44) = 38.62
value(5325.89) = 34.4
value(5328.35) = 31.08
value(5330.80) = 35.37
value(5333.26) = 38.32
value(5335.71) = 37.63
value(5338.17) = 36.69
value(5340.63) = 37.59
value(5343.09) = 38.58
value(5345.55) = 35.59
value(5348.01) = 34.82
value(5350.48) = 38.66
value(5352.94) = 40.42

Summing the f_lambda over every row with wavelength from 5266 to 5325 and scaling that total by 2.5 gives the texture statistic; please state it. 2152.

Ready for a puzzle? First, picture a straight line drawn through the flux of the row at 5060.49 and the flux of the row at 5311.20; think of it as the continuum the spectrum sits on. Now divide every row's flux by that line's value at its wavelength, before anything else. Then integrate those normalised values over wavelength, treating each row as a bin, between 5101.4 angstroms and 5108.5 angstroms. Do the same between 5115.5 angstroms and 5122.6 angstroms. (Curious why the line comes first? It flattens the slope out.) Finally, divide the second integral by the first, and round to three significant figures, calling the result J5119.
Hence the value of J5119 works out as 1.05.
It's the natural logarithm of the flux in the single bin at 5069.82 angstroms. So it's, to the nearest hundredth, 3.28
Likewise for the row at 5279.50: 3.65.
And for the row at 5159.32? 3.36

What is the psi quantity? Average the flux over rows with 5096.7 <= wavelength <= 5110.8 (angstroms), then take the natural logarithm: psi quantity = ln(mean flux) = 3.18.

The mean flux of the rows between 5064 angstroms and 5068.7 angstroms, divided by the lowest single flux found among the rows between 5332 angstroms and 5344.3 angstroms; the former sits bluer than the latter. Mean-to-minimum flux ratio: 0.69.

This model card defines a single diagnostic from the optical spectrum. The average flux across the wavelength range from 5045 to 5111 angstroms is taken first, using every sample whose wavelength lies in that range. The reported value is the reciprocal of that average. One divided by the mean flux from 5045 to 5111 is 0.039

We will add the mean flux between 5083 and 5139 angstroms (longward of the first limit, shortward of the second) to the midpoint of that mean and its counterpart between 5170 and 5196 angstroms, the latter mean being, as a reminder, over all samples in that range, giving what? 47.3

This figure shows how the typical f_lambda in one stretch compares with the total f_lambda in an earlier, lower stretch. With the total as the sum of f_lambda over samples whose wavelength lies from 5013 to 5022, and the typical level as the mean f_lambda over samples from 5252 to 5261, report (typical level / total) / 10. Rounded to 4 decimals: 0.0345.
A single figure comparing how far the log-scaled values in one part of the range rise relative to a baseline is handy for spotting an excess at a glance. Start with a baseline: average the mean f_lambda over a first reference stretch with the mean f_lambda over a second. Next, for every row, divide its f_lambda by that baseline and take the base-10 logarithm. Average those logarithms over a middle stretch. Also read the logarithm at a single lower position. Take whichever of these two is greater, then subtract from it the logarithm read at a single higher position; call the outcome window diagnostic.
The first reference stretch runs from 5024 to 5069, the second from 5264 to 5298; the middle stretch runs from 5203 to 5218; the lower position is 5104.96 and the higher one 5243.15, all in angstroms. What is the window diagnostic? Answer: -0.17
